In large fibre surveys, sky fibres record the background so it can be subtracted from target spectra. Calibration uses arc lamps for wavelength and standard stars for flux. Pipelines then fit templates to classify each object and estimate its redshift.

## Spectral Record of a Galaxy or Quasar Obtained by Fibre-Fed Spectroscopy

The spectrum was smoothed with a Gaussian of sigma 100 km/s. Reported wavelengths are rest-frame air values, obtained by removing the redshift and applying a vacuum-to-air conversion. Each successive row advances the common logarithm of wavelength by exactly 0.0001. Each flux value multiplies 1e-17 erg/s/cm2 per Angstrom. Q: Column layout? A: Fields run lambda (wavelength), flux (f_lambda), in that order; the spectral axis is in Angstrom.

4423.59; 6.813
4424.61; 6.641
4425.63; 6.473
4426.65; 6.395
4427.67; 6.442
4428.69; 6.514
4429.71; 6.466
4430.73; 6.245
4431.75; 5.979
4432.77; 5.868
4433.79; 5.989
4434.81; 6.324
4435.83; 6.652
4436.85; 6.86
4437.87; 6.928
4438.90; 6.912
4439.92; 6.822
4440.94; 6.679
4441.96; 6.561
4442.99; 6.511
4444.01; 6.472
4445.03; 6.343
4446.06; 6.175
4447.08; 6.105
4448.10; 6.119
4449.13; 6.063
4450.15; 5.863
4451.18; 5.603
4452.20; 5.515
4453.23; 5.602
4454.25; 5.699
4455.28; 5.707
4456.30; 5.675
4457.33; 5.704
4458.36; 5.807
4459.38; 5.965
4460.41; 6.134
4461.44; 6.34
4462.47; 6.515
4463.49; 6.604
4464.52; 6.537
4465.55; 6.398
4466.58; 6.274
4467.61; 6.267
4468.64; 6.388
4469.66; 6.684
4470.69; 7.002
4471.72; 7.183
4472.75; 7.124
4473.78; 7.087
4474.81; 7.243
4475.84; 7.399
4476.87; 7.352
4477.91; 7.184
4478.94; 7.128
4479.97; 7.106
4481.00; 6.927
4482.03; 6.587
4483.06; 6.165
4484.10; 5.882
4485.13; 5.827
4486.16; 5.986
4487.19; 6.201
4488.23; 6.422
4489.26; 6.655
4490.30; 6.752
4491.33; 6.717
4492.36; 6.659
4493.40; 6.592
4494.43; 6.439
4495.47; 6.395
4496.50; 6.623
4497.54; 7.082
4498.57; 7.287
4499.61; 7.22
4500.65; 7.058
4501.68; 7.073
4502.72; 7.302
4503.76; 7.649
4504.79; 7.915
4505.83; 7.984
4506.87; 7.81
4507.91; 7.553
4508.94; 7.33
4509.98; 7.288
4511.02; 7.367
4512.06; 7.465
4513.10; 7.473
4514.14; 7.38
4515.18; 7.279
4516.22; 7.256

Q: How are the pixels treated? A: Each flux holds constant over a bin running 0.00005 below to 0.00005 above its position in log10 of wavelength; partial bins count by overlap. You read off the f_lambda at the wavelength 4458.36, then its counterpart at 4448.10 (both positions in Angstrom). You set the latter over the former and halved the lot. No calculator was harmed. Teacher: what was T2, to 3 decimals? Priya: 0.527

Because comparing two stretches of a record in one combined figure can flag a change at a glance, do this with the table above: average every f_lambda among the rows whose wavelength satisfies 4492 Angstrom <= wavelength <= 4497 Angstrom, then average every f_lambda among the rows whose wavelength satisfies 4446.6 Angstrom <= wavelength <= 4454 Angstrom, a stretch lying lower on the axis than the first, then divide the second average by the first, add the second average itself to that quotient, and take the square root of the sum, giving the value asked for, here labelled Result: 2.59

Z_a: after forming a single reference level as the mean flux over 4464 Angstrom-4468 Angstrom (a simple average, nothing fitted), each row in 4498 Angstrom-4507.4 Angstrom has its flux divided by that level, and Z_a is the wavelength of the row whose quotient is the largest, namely 4505.83 Angstrom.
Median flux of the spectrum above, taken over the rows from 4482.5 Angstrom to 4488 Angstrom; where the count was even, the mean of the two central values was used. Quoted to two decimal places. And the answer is 5.99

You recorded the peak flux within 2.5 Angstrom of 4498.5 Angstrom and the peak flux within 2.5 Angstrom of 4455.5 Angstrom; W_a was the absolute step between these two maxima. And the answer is 1.6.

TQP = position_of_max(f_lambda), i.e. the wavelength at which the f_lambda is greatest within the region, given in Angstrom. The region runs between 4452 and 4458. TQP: 4455.28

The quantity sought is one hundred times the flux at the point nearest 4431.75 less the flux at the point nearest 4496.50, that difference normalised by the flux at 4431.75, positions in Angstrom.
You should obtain -11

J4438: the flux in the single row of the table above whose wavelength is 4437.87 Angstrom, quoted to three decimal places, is 6.928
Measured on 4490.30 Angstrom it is 6.752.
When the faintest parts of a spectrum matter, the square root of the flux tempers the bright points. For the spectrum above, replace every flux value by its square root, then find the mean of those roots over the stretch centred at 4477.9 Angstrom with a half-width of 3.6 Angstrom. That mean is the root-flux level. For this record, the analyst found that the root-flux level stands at 2.68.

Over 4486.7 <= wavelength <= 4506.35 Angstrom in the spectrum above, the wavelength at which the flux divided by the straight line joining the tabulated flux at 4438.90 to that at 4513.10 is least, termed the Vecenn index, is 4487.19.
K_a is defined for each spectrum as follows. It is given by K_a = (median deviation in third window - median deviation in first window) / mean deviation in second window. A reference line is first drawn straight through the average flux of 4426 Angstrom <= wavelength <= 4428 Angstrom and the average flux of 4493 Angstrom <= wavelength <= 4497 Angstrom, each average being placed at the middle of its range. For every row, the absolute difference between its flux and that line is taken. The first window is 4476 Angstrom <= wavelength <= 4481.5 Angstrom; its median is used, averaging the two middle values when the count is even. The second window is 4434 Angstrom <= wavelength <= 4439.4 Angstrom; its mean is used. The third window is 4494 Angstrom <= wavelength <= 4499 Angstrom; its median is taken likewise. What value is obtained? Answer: -1.5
